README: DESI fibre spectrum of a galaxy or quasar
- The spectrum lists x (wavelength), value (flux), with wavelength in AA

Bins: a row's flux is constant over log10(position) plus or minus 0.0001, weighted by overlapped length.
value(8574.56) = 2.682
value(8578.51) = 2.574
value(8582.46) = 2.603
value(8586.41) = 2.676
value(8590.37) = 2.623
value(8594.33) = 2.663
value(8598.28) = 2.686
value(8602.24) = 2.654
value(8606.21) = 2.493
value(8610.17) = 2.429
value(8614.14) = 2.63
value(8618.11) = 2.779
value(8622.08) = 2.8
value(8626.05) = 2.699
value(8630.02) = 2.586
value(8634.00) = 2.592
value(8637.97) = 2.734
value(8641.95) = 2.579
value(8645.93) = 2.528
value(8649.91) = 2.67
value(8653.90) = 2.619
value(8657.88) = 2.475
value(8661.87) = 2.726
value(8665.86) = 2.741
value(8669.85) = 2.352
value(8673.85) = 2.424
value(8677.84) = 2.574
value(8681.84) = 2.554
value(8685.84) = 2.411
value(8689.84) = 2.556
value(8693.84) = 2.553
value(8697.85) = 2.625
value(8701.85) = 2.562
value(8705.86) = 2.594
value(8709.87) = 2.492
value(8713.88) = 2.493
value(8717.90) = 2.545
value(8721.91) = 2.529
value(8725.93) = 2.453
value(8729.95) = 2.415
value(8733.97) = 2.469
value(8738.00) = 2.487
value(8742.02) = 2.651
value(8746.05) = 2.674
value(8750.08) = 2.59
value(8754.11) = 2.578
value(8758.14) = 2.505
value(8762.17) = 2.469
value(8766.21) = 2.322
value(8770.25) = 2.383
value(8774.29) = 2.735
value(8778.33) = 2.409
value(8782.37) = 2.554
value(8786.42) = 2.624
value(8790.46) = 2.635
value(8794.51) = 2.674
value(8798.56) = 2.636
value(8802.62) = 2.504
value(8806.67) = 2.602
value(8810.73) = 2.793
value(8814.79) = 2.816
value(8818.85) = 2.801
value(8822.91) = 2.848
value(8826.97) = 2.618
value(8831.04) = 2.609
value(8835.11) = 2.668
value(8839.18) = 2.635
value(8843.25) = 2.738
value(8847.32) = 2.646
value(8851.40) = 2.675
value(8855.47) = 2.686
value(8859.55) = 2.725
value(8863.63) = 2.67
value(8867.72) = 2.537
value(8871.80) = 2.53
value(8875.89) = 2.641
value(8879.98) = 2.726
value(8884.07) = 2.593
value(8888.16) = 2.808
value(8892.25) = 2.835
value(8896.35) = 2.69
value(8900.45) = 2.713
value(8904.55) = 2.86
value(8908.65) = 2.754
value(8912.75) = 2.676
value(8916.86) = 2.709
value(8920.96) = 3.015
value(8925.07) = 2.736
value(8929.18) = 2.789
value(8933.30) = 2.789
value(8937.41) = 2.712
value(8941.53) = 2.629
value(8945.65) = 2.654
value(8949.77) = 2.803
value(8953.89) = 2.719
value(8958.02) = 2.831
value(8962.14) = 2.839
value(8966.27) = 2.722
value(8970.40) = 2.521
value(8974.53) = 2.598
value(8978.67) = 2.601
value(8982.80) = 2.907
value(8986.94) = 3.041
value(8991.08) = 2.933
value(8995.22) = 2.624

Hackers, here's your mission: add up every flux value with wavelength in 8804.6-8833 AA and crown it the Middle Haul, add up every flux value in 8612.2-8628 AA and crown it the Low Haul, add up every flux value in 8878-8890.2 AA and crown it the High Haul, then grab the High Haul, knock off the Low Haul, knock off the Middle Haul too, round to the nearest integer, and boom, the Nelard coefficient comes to -22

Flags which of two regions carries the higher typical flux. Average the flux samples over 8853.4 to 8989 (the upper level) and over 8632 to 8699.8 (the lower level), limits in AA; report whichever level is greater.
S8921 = 2.73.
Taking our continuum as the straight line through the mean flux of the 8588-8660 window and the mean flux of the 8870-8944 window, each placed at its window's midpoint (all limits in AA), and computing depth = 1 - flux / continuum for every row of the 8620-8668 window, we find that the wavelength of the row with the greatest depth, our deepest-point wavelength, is 8657.88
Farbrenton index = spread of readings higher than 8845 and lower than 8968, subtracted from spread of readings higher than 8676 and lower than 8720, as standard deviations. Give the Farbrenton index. -0.04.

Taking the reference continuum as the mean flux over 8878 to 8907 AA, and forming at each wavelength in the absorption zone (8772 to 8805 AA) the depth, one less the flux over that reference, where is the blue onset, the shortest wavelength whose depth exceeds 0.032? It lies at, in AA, 8778.33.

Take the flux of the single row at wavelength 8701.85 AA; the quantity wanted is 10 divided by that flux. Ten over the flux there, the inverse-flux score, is 3.90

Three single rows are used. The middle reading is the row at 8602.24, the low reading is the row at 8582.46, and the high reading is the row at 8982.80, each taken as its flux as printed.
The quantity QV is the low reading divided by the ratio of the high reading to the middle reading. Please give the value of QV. 2.38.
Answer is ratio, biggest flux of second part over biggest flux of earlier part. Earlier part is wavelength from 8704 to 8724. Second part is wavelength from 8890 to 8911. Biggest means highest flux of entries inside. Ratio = 1.10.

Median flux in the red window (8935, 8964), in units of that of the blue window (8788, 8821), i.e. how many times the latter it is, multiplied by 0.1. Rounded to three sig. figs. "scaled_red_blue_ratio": 0.102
